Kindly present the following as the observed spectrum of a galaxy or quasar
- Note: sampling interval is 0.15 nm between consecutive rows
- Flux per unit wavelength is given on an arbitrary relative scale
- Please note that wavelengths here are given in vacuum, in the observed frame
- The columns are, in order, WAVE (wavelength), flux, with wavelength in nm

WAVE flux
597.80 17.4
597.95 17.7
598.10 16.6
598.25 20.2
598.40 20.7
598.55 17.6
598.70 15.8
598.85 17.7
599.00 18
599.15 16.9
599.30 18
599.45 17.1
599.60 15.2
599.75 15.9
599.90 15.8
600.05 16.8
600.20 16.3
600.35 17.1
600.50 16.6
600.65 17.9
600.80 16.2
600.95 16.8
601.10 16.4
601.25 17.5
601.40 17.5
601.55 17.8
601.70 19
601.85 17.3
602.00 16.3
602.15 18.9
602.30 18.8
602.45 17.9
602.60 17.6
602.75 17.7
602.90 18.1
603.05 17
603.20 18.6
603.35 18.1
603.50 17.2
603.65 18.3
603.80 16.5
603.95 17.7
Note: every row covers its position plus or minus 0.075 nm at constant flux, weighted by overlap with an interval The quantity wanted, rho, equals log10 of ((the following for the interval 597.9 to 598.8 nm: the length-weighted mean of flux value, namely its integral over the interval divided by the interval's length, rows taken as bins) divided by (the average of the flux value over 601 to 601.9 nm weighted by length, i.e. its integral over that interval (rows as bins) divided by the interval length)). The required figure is 0.013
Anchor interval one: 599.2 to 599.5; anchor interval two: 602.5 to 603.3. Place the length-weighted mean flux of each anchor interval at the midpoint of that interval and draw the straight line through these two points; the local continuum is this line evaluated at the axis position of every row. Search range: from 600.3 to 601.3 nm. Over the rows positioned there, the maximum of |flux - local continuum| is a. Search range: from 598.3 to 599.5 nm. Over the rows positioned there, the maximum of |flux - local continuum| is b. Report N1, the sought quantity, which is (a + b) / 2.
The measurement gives 2.3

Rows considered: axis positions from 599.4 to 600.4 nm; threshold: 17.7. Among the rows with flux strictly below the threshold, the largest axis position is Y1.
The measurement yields 600.35 nm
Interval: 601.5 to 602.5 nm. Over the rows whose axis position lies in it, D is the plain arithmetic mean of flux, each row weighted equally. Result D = 18.0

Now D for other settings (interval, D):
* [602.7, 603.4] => 17.9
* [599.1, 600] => 16.5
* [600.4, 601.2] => 16.8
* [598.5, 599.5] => 17.3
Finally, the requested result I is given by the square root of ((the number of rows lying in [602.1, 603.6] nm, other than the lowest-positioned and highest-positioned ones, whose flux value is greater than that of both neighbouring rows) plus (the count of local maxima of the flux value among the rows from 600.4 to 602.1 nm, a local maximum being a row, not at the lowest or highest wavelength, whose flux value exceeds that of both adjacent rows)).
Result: 2.24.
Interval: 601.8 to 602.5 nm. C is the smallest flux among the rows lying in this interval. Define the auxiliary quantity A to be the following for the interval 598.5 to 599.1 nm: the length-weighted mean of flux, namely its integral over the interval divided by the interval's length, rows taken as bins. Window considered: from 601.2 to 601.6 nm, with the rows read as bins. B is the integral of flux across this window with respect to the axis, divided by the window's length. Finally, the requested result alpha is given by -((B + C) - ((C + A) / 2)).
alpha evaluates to -17.1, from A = 17.2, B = 17.6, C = 16.3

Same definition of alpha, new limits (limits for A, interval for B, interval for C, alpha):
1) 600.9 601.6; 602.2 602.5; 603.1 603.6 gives -18.4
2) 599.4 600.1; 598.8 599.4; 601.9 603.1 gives -17.7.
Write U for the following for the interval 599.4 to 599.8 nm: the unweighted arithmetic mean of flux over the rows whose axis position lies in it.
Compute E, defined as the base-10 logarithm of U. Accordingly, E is 1.21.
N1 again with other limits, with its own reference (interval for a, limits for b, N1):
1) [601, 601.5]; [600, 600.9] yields 1.4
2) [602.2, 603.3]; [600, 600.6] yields 1.2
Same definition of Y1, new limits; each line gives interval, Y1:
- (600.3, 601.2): 601.10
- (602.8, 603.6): 603.50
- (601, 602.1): 602.00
